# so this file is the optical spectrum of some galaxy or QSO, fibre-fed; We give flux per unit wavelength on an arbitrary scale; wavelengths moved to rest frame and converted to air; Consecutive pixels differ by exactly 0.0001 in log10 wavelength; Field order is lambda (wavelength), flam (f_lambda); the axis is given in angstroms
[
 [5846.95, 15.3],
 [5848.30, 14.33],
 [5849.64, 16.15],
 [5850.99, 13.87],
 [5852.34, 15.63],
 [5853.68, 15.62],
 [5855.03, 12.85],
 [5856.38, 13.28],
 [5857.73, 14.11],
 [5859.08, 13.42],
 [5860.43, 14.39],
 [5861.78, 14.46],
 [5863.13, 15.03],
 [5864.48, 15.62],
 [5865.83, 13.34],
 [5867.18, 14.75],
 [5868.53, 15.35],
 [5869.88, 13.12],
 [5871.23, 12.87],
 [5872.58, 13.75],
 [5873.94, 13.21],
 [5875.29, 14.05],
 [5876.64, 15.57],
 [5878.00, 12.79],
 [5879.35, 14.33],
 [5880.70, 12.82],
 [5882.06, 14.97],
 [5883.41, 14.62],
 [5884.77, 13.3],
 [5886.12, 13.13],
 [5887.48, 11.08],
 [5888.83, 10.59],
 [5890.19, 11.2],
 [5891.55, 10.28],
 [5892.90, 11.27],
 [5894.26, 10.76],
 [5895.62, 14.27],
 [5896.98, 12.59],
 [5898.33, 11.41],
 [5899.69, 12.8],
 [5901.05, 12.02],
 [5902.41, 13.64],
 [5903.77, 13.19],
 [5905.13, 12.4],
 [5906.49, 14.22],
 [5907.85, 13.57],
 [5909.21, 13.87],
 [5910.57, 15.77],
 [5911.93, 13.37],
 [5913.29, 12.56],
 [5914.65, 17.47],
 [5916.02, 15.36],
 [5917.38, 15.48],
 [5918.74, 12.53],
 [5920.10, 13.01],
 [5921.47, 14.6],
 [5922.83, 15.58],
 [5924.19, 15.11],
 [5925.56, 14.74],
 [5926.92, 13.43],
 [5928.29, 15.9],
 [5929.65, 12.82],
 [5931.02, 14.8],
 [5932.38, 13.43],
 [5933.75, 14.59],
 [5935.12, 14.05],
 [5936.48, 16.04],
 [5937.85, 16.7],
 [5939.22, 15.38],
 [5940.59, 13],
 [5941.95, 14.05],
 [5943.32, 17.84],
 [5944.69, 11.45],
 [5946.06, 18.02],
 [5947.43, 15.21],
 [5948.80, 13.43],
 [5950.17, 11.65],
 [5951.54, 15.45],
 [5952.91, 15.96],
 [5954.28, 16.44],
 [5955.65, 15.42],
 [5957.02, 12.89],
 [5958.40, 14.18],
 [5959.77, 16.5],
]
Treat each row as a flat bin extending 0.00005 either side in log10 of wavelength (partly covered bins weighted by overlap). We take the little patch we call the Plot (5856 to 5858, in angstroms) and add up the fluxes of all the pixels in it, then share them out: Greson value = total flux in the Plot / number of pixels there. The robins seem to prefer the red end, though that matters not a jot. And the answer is 13.7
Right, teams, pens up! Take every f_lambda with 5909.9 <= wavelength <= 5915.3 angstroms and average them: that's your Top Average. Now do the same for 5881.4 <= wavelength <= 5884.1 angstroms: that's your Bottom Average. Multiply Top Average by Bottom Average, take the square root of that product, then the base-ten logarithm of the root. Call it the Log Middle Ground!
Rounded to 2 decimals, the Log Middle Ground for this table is 1.17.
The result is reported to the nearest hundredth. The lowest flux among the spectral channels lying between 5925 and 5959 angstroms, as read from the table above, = 11.45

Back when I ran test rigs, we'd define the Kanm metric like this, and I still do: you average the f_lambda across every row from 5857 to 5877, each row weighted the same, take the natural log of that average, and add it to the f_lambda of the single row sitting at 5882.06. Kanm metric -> 17.6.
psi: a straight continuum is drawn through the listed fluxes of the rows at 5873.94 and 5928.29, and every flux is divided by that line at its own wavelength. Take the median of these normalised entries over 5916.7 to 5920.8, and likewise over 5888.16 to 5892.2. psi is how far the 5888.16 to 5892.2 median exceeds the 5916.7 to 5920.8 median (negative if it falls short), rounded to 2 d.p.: -0.08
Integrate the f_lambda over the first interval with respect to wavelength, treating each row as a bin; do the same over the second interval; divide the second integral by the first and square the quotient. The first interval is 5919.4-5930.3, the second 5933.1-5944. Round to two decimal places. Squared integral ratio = 1.12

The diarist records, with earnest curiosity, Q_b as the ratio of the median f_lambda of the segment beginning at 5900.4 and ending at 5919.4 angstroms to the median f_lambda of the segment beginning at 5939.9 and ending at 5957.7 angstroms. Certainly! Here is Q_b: 0.89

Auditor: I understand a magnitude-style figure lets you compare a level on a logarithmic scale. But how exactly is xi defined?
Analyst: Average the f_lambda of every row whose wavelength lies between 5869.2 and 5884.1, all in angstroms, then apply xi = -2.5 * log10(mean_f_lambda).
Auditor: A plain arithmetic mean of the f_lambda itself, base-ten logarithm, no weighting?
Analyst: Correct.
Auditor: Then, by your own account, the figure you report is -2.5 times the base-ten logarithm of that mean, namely -2.85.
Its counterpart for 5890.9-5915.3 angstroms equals -2.79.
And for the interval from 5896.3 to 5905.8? -2.75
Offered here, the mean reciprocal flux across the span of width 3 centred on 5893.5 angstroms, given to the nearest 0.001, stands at 0.091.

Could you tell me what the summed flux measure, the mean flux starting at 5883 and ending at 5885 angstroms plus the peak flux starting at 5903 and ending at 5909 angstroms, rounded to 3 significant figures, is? 28.2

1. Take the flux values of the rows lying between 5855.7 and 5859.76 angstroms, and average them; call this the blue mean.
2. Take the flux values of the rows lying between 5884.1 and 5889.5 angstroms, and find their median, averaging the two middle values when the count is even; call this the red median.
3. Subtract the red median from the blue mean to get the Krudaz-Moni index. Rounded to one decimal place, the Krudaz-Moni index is 1.5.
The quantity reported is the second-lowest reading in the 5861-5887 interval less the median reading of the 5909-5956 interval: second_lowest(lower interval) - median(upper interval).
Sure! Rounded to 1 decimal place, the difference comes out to -2.0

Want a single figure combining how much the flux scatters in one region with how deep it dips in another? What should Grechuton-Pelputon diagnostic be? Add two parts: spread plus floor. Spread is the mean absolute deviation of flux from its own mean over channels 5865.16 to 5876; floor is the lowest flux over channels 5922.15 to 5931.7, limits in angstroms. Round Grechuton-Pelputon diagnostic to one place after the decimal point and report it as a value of 13.5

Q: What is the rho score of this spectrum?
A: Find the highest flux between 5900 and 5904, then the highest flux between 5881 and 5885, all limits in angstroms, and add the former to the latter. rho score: 29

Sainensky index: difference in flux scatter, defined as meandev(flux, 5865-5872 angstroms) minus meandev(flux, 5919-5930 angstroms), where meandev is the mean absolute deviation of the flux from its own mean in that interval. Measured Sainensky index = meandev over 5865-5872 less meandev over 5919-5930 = -0.1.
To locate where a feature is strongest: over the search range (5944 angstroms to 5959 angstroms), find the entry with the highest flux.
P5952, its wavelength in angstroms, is 5946.06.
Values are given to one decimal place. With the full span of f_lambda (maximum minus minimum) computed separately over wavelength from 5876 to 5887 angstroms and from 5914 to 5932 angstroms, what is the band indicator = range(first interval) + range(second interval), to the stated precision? 7.7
